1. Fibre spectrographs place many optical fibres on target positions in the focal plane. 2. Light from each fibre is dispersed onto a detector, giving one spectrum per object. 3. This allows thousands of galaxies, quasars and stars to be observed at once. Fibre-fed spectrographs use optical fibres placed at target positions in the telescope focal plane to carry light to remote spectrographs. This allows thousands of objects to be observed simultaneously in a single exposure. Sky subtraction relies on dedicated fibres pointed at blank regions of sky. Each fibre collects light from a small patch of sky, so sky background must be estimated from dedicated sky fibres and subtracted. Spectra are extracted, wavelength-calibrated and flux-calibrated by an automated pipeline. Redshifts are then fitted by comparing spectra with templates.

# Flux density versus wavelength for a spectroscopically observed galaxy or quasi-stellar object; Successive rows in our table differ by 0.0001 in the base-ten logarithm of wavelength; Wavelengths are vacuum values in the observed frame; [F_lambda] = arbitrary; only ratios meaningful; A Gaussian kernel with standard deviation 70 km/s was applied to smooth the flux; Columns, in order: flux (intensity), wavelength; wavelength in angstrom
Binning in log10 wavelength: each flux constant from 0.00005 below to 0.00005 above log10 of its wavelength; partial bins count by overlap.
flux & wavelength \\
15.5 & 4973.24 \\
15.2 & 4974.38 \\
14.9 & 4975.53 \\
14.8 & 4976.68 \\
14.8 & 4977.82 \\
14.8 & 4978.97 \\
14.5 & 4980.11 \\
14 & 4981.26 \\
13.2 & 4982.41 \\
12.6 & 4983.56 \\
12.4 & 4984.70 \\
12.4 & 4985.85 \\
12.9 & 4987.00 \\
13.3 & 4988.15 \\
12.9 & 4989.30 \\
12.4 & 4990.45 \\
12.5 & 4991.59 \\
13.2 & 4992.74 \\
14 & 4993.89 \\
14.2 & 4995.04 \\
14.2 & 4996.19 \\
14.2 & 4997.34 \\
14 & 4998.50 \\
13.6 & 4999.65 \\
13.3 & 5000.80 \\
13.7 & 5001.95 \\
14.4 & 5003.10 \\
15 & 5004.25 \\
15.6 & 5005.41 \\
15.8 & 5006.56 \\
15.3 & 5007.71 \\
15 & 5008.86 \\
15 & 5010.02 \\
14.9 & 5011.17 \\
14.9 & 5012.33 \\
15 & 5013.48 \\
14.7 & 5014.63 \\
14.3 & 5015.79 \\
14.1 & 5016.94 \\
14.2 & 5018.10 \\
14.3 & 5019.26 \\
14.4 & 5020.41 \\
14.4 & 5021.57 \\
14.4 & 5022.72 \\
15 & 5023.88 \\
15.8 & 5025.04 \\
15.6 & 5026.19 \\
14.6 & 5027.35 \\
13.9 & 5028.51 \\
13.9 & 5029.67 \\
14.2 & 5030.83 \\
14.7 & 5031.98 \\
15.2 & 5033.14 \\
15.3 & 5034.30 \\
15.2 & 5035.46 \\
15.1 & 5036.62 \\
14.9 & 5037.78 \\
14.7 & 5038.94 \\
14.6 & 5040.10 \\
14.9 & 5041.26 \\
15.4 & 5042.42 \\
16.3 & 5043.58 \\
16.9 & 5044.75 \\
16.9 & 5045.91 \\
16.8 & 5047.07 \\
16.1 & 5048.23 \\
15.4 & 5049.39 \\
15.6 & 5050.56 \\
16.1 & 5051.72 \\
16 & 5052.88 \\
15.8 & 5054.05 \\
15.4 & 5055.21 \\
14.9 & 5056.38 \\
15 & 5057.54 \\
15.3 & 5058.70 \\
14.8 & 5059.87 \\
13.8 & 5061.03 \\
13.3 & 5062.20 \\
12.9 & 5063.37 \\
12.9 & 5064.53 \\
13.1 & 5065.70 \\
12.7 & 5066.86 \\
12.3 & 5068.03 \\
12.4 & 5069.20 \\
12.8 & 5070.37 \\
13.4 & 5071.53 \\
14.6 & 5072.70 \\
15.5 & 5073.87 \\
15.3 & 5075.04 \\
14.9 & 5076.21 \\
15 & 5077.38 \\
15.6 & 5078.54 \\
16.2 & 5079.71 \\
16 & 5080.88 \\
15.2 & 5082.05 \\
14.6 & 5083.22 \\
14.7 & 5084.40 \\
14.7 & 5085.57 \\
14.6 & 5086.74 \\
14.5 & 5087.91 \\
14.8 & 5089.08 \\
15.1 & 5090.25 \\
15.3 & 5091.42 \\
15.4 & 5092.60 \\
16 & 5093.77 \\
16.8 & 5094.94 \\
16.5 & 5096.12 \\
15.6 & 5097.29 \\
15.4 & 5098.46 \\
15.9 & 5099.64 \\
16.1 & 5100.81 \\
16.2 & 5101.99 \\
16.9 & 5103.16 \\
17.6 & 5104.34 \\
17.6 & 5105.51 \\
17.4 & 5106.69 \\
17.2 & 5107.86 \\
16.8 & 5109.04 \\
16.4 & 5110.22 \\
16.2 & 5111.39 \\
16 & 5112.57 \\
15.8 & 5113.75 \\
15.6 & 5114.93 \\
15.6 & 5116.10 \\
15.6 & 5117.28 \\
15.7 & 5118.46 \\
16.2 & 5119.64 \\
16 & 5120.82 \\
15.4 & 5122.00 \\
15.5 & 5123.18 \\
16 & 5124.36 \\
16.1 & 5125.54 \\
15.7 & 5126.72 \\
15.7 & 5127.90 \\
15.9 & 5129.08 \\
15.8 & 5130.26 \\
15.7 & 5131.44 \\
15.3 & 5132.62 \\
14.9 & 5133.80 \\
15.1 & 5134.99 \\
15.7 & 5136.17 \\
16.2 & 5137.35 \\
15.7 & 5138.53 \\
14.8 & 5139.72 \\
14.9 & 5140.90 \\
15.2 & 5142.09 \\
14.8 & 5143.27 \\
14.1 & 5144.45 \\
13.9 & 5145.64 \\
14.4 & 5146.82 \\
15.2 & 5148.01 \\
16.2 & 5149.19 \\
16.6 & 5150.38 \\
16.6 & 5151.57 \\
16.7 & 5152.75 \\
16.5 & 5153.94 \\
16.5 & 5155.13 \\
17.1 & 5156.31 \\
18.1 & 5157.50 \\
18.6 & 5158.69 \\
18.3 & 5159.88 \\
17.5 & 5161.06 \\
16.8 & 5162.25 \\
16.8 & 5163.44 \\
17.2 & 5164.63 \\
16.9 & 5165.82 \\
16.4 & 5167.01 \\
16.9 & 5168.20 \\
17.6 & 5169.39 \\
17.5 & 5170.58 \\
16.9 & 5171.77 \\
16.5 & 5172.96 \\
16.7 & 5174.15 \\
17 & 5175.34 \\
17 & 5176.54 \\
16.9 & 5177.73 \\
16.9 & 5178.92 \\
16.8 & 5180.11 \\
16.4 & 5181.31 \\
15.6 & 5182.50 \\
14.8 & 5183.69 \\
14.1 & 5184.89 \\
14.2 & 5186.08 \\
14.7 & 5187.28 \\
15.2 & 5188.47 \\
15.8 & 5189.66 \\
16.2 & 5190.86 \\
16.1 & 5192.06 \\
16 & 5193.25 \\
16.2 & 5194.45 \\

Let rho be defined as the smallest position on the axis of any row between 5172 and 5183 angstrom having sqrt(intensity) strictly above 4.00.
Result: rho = 5172.96 angstrom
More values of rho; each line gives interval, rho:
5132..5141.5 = 5137.35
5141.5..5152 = 5149.19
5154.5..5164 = 5155.13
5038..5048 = 5043.58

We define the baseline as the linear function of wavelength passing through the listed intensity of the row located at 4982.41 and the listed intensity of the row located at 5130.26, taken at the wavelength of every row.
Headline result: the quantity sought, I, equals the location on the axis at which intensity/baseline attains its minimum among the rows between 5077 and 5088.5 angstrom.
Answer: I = 5087.91 angstrom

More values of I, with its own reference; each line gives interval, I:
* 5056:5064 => 5063.37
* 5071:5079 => 5071.53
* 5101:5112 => 5111.39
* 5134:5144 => 5143.27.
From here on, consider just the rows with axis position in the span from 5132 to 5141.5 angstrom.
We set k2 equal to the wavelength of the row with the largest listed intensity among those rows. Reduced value 5137.35 angstrom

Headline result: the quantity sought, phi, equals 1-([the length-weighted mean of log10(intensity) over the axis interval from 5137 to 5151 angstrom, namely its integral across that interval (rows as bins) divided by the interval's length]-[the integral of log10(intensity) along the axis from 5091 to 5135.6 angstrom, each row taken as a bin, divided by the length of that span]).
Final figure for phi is 1.02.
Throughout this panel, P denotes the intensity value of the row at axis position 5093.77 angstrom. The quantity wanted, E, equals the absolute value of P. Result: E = 16.0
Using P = 16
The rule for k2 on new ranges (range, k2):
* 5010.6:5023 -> 5013.48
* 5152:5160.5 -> 5158.69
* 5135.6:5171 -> 5158.69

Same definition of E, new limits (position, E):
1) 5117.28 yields 15.6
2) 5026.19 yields 15.6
